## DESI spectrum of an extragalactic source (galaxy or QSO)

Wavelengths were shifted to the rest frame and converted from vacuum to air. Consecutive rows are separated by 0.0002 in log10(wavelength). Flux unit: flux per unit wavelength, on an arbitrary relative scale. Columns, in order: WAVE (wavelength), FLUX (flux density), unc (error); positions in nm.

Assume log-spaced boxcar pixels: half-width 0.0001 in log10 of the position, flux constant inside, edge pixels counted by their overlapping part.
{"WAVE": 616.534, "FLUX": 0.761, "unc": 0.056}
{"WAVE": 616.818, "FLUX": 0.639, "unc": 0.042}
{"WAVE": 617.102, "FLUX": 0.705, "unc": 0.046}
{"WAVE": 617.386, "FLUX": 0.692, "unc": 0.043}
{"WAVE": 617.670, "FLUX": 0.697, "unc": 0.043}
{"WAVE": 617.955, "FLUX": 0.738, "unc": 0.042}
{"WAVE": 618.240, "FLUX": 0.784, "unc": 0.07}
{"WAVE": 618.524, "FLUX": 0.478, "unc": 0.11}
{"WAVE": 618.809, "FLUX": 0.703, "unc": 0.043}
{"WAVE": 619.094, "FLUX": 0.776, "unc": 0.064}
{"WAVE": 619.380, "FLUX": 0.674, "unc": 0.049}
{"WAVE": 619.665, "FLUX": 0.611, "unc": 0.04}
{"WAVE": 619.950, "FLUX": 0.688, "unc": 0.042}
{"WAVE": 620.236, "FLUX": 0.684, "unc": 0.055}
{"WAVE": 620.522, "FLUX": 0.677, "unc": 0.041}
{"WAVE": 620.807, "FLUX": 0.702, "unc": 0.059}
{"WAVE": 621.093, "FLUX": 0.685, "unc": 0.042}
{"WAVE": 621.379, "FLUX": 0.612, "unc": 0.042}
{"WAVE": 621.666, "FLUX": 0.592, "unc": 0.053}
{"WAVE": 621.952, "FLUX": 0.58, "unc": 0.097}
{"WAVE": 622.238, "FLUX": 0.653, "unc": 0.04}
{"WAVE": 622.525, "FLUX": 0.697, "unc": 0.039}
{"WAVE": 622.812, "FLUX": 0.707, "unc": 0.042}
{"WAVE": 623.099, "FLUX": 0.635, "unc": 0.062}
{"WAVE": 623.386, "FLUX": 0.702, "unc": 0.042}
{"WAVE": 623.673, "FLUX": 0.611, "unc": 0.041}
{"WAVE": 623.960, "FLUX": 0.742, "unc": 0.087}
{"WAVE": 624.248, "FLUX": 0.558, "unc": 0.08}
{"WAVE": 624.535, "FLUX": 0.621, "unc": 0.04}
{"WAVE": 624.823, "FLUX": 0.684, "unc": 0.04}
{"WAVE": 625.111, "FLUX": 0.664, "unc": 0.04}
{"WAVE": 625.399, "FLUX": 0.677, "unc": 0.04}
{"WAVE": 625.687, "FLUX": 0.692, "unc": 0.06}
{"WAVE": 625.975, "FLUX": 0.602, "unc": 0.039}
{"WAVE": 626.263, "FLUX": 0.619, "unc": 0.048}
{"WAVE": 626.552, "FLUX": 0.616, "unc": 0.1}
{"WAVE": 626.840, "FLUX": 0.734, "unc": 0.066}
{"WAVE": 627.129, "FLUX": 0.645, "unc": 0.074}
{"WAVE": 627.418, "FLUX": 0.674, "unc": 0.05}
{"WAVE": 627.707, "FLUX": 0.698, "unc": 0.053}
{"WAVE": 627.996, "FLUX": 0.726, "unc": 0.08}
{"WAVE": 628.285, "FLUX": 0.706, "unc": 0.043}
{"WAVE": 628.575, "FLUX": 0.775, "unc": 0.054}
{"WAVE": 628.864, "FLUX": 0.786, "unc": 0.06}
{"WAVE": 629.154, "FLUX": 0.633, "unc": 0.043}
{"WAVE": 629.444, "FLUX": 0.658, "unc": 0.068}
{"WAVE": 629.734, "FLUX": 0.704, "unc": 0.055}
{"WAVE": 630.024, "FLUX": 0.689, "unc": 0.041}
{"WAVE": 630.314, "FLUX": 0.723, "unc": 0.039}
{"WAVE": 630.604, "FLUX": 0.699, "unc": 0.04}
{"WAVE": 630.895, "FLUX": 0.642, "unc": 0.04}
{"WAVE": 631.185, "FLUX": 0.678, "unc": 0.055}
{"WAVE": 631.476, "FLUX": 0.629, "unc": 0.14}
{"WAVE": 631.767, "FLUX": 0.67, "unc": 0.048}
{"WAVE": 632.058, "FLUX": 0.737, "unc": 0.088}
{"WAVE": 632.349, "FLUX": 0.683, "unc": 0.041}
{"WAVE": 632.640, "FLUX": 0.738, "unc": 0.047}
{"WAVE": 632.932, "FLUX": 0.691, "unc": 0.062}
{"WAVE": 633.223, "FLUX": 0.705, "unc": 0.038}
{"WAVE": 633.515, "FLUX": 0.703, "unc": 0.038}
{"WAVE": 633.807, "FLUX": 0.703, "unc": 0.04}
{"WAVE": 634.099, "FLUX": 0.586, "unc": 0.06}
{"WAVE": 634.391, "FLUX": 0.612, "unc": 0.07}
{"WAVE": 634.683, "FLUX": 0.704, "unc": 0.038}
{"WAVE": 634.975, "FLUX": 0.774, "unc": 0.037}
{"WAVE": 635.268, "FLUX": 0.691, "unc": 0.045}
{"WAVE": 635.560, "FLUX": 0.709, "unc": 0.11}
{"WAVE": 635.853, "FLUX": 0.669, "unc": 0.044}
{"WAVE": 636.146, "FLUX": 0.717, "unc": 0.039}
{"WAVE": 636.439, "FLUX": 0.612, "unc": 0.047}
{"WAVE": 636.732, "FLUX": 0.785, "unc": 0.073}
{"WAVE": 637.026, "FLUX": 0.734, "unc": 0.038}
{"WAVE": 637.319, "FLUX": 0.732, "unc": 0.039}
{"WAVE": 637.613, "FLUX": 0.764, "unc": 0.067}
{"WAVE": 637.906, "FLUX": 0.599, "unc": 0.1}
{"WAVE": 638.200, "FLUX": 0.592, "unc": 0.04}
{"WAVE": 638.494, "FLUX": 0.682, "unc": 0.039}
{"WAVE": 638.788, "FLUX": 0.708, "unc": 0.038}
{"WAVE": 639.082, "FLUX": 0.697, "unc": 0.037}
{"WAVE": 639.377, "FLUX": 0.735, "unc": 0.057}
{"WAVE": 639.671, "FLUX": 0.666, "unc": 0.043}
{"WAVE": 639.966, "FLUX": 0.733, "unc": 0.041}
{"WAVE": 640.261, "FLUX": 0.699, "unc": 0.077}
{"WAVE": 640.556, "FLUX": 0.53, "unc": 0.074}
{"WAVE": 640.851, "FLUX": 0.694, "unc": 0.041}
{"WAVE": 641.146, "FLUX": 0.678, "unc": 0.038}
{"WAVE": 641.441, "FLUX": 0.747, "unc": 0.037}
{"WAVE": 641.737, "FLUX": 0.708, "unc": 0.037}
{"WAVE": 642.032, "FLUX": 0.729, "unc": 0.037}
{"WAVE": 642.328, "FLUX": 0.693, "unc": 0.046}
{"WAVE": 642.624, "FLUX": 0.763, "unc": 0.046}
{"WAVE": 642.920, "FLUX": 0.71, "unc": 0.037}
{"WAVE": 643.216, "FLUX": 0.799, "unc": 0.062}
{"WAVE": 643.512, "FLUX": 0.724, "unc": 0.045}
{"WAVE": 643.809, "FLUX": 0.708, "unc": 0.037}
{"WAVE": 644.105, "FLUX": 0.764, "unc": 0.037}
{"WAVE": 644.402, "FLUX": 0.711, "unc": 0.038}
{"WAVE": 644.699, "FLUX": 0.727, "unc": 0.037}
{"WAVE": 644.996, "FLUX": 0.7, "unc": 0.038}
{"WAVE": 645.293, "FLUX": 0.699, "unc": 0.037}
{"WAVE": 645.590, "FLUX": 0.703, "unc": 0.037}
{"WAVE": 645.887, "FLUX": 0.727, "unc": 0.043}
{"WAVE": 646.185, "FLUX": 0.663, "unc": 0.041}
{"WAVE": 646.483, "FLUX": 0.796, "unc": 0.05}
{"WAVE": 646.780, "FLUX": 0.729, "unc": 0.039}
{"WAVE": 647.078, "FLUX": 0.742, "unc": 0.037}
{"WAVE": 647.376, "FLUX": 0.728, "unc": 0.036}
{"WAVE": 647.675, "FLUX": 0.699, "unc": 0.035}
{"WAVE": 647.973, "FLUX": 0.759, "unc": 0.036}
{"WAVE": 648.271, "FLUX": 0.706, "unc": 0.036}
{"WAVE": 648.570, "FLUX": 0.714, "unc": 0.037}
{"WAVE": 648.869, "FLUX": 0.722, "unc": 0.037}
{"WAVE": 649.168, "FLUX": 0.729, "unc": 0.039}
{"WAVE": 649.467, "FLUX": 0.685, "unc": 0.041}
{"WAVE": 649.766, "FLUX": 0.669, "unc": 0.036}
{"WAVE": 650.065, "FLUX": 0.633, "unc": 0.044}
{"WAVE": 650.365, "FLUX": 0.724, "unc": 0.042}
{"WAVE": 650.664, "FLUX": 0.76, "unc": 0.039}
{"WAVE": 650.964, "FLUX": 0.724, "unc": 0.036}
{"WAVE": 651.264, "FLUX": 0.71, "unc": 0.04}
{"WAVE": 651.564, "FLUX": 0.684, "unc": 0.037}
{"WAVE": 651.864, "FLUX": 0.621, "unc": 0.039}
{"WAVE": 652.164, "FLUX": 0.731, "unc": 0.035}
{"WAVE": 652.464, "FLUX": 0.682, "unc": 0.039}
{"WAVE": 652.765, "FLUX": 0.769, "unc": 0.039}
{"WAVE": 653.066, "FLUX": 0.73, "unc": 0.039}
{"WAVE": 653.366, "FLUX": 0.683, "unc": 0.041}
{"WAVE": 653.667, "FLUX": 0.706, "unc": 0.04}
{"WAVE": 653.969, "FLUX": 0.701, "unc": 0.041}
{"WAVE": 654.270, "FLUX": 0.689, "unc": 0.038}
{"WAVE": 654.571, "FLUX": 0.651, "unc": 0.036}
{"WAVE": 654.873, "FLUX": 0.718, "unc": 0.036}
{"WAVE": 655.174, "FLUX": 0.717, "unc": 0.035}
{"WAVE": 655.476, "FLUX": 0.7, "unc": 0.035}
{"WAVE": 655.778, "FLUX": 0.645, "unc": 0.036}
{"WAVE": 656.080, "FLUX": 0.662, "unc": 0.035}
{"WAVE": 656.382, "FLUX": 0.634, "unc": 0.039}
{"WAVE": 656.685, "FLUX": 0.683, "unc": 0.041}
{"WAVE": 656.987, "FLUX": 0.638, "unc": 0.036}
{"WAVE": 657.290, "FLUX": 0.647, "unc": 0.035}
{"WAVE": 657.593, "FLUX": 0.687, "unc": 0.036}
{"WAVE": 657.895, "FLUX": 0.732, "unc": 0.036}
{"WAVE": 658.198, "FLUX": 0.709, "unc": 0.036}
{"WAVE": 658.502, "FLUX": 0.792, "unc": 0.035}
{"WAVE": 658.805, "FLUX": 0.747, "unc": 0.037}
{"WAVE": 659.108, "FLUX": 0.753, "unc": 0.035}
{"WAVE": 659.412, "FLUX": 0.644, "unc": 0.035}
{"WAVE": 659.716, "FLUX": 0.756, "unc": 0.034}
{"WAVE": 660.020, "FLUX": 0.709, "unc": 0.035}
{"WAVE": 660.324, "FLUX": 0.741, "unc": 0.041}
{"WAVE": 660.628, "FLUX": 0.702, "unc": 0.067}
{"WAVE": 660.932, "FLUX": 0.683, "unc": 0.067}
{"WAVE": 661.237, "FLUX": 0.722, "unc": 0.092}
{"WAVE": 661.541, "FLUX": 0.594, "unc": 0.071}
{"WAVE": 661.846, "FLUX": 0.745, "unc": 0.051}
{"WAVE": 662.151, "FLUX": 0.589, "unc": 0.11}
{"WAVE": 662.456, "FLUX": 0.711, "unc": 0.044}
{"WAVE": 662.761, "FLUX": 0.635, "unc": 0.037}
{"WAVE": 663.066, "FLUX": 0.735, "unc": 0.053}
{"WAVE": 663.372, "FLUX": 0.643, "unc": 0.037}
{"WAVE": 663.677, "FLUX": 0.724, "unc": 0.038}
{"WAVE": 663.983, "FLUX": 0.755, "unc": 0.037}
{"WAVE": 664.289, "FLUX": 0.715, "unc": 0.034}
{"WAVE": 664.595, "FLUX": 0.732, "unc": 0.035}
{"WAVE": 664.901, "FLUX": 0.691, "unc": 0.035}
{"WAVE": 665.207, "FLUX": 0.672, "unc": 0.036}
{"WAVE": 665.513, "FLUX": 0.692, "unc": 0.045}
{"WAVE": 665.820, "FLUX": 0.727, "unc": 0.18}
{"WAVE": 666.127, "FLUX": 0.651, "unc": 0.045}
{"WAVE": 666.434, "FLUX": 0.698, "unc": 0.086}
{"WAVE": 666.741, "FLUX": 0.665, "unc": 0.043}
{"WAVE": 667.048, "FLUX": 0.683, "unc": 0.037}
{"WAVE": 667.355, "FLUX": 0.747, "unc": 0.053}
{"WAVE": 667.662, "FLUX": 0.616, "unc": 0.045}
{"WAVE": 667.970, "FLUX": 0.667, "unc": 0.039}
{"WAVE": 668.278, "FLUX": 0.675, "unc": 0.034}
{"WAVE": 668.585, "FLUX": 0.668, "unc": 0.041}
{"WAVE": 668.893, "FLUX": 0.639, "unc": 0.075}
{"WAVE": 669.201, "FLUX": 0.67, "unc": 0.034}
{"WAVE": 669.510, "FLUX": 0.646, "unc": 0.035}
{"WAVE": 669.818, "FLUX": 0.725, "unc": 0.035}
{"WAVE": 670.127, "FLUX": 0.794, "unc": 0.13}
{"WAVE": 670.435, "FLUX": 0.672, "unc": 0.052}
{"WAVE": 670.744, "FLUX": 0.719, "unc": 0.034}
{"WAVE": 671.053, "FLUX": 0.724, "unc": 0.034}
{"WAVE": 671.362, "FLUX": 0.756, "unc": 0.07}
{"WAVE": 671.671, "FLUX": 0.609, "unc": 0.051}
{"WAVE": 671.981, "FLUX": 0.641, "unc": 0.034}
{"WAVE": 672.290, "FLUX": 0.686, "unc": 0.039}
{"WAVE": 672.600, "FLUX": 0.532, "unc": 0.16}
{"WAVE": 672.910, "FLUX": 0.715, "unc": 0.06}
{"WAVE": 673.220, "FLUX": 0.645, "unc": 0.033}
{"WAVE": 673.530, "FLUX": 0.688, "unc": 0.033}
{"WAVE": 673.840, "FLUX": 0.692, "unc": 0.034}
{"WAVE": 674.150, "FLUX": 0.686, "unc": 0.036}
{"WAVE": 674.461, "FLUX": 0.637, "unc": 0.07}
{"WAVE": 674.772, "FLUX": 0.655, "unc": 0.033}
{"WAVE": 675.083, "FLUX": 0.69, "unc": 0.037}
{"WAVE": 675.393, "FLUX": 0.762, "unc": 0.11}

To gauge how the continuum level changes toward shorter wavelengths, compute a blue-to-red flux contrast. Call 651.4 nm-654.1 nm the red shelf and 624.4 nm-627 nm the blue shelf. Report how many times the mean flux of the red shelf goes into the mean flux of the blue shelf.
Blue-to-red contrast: 0.94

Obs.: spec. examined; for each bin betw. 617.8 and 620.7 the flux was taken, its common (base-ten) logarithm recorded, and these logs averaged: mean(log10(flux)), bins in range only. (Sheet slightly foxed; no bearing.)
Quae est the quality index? -0.170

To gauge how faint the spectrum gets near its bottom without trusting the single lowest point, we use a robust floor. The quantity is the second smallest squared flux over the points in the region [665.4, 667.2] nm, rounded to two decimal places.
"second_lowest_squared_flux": 0.44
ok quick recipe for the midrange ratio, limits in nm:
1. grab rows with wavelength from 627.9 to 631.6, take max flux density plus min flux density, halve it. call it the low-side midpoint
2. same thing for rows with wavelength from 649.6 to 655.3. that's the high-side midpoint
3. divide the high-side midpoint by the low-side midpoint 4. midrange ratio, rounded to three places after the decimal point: 0.982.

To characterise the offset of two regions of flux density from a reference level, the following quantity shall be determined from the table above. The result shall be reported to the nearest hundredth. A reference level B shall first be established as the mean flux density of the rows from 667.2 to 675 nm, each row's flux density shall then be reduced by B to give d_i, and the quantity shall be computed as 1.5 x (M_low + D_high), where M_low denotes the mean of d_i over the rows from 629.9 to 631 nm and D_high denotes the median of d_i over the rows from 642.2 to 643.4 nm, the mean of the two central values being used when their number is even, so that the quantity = 0.11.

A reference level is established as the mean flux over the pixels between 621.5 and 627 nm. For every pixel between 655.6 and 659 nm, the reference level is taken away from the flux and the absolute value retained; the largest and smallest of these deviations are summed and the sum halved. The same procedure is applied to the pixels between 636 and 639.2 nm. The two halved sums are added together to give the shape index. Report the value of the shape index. 0.154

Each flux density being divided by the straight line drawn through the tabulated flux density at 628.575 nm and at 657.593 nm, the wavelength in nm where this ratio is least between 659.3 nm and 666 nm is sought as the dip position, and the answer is 662.151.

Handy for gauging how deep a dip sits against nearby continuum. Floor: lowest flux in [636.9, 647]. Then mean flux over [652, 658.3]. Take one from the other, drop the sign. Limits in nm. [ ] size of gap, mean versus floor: 0.16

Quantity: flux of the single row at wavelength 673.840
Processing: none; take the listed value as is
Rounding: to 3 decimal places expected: 0.692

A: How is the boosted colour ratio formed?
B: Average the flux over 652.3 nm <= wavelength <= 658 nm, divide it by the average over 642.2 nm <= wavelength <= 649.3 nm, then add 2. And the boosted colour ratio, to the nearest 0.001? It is 2.948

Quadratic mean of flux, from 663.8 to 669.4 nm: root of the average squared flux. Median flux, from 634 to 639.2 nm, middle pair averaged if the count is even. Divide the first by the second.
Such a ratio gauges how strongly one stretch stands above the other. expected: 0.98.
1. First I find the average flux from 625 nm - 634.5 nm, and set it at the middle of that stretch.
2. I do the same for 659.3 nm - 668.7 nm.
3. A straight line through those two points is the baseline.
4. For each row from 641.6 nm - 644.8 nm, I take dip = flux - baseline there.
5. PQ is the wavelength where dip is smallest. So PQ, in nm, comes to 642.328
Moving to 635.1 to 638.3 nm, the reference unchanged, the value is 638.200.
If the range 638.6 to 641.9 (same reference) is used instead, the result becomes 640.556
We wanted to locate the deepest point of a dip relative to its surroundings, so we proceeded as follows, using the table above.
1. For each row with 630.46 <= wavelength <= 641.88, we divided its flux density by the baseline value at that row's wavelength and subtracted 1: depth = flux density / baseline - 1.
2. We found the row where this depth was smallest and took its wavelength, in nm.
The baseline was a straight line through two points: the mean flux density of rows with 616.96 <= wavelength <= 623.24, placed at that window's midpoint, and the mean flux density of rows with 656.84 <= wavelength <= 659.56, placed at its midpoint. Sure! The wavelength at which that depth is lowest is 640.556 nm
